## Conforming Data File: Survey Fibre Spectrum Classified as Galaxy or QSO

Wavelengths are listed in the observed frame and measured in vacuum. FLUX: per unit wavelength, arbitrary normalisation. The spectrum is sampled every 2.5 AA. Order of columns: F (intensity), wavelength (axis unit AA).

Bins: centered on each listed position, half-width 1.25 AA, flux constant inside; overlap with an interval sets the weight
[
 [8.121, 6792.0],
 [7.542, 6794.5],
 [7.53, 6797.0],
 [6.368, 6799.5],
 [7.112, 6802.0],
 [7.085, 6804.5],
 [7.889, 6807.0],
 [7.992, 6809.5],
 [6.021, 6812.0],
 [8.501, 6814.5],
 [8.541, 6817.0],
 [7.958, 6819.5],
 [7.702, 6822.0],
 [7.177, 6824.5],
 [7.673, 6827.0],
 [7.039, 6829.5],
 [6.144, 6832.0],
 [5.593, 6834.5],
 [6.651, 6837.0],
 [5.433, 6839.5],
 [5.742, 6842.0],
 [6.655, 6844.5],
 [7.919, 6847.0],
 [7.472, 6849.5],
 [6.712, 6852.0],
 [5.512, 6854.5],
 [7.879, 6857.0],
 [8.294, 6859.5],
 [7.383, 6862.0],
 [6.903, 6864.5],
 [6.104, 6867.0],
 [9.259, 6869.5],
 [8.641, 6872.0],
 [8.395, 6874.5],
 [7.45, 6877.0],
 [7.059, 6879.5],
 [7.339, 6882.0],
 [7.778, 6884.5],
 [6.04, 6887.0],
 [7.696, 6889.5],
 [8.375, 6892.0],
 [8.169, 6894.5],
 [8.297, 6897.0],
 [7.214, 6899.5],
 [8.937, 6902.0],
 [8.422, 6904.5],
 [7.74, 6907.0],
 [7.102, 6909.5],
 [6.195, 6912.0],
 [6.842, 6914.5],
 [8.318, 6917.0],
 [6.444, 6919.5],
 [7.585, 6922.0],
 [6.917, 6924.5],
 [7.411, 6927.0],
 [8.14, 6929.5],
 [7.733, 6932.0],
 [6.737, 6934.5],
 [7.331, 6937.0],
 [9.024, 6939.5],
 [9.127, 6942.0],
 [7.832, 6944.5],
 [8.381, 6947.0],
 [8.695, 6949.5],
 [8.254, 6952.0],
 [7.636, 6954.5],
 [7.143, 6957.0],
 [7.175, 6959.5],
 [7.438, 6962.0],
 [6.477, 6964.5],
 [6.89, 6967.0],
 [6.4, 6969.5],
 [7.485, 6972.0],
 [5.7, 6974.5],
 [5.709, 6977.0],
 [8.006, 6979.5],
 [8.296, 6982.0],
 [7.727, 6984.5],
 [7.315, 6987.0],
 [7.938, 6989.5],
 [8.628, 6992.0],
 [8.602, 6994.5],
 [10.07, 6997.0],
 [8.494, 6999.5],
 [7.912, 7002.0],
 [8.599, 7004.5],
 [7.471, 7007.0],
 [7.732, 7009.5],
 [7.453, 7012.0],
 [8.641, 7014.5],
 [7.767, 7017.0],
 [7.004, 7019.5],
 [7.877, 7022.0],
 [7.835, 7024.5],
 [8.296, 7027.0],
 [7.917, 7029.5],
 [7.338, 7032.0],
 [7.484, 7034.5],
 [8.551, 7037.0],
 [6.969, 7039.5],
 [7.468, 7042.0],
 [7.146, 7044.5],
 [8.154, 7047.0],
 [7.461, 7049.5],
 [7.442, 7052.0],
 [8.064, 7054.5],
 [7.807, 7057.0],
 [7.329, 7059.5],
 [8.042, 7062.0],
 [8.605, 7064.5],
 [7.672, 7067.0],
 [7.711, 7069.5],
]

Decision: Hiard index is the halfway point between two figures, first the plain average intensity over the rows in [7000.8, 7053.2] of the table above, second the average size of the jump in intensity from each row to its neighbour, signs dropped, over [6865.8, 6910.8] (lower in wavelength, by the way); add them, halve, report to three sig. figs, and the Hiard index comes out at 4.31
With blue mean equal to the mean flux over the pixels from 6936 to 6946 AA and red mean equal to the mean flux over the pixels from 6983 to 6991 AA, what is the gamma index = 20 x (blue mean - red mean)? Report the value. 13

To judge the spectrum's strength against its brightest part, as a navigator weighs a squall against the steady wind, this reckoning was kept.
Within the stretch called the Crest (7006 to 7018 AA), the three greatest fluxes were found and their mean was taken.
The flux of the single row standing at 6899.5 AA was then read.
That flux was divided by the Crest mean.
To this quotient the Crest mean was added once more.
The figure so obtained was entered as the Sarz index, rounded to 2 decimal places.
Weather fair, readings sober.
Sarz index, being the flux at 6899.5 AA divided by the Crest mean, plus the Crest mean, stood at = 8.94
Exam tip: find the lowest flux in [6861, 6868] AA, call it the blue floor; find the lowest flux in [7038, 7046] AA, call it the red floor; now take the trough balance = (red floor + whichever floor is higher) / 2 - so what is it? 7.0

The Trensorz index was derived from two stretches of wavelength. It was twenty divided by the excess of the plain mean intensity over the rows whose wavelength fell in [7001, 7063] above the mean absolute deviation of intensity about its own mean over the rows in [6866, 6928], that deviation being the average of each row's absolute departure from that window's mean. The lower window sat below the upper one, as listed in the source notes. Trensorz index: 2.84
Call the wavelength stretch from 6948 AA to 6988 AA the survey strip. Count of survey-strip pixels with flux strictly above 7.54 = 6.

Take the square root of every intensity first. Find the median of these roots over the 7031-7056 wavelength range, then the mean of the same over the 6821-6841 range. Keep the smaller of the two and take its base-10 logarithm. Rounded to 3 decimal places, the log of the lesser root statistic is 0.411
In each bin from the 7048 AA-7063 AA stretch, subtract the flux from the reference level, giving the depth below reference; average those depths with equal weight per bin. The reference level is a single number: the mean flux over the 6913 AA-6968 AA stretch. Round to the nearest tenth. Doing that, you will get -0.1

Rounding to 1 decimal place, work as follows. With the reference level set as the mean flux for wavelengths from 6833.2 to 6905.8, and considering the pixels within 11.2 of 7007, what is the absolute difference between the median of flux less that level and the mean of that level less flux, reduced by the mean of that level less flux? 2.3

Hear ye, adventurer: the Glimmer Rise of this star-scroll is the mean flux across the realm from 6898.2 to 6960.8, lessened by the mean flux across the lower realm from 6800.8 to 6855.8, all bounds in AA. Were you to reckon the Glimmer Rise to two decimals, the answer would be 0.67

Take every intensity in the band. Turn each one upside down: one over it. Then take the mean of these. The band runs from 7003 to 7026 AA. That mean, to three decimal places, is 0.128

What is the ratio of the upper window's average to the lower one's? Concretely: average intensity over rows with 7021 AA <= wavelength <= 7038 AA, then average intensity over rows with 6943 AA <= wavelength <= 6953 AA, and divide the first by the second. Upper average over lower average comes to 0.95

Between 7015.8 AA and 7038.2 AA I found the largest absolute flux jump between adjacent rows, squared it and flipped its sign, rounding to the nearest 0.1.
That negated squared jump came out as -1.1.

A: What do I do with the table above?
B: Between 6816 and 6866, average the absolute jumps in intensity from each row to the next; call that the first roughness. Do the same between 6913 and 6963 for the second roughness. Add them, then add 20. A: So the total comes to 21.6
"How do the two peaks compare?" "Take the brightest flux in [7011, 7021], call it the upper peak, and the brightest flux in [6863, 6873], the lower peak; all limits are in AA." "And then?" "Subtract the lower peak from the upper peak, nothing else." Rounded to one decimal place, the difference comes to -0.6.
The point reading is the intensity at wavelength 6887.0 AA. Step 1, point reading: 6.04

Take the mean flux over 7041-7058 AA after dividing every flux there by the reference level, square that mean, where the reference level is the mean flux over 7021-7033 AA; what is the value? 0.95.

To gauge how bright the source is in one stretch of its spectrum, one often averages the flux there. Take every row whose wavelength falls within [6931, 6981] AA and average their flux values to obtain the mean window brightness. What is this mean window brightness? 7.46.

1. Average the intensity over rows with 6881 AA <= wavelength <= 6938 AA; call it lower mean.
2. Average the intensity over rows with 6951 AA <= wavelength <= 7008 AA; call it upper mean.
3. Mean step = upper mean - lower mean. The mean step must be 0.1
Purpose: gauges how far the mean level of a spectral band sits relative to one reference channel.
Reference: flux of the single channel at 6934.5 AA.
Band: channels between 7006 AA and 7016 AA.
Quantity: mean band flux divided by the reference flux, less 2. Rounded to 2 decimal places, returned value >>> -0.84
